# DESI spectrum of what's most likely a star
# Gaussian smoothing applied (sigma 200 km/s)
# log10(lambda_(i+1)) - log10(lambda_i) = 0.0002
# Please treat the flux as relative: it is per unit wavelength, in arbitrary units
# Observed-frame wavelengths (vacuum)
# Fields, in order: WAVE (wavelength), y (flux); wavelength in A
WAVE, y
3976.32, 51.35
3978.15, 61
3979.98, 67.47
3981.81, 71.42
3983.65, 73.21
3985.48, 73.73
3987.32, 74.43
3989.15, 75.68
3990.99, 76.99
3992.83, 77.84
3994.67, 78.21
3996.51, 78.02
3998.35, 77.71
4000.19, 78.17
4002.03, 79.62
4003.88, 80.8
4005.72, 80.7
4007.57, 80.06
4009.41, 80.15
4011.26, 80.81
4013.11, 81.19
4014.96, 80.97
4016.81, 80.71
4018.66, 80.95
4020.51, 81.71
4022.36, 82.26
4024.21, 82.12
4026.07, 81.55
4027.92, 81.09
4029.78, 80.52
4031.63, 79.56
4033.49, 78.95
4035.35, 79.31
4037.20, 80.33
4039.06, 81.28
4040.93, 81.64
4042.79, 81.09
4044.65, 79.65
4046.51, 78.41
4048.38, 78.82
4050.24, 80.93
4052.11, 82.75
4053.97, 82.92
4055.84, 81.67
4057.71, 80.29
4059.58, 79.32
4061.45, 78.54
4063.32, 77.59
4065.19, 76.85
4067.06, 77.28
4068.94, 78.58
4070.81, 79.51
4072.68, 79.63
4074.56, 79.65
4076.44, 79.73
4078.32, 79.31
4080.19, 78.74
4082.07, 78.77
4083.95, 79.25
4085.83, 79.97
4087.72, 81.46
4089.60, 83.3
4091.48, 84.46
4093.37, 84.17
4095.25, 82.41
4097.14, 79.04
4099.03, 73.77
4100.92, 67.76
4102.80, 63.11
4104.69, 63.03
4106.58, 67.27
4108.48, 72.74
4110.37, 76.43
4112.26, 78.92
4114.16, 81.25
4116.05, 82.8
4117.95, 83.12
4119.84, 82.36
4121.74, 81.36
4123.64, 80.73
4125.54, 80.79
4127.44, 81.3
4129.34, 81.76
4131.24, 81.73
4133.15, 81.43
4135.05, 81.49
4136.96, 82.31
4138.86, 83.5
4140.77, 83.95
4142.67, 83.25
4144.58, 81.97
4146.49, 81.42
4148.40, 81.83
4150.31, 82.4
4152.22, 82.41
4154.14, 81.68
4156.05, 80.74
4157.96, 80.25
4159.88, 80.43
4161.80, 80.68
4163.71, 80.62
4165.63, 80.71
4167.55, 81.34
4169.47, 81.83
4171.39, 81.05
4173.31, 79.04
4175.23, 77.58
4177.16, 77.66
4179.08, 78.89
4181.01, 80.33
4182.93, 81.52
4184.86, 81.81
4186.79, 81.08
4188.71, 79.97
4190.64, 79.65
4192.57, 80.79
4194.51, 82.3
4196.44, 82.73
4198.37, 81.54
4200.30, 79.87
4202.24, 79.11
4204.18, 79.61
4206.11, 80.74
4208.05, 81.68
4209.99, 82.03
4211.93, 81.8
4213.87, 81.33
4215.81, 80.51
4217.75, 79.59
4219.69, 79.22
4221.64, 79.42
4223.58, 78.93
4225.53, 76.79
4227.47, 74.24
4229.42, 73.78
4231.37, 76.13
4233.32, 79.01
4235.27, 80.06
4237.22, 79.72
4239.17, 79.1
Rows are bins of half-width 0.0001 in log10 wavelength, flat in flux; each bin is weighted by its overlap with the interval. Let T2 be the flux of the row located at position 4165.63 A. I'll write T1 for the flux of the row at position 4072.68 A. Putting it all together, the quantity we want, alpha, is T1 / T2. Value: 0.99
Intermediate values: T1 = 79.63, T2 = 80.71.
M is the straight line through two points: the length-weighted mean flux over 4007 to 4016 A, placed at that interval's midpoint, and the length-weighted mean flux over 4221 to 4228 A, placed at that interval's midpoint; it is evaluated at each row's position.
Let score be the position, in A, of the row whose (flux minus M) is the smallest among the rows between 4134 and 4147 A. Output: 4135.05 A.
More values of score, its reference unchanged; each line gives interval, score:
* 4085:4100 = 4099.03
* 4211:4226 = 4225.53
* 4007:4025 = 4007.57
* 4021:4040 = 4033.49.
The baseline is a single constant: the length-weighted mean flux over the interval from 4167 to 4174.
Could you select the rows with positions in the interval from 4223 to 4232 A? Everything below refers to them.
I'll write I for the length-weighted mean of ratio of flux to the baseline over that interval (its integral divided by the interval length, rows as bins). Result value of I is 0.94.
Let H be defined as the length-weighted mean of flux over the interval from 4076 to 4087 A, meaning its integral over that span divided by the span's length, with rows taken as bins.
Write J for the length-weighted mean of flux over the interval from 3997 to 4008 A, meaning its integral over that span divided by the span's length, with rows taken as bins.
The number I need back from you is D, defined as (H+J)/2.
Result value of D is 79.4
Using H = 79.3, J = 79.4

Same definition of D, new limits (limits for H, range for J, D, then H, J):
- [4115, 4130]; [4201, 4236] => 80.4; 81.8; 79.1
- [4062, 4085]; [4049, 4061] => 80.0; 78.8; 81.1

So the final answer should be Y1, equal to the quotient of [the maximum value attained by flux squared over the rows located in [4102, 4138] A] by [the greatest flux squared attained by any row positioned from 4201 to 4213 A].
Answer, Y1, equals 1.03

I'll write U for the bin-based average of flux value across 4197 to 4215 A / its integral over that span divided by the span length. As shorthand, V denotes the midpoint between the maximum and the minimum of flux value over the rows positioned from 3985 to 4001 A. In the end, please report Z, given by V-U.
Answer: -4.9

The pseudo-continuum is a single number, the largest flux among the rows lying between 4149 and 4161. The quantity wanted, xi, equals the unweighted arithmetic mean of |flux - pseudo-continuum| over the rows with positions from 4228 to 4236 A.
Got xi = 5.2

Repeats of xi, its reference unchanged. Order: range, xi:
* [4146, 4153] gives 0.4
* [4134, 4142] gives 0.9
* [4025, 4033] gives 1.7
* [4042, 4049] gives 2.9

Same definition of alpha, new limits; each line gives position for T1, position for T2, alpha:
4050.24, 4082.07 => 1.03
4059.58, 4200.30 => 0.99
